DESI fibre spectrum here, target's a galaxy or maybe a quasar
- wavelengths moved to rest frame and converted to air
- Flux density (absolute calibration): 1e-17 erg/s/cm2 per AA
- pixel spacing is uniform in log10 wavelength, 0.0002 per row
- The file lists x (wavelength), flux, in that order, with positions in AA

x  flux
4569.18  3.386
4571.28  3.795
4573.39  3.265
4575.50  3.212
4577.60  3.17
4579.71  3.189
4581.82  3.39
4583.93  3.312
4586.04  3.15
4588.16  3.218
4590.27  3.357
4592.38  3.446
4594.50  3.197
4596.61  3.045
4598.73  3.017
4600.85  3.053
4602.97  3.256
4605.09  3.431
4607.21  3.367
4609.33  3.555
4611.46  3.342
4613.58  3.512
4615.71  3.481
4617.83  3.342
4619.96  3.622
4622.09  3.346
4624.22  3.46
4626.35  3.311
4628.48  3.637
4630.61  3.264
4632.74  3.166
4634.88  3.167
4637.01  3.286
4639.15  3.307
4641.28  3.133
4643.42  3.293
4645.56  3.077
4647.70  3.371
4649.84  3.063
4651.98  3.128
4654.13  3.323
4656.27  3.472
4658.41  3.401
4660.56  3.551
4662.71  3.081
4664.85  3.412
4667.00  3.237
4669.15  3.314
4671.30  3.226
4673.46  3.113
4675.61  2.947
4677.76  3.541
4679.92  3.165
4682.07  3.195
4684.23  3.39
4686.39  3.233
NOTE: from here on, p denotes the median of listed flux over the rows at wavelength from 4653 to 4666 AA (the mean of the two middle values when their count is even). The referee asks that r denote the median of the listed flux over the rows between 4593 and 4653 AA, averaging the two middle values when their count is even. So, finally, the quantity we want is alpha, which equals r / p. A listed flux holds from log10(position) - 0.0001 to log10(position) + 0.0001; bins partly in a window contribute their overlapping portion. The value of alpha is 0.97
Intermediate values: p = 3.41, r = 3.30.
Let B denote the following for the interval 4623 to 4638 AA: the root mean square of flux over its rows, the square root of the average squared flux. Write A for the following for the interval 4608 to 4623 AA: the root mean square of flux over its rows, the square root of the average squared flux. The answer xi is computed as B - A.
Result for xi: -0.13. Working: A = 3.46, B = 3.33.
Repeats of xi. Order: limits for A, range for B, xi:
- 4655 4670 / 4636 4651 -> -0.14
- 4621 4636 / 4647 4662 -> -0.01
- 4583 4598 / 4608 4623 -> 0.21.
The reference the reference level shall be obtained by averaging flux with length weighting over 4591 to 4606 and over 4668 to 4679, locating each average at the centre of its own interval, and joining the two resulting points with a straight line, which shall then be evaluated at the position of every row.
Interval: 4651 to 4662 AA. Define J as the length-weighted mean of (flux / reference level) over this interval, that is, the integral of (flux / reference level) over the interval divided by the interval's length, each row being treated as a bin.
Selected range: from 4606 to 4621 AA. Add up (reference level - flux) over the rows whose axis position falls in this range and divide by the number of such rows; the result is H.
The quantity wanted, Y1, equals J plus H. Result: 0.80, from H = -0.25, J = 1.04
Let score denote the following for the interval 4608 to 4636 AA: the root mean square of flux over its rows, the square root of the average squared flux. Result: 3.40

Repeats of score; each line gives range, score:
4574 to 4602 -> 3.21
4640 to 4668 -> 3.28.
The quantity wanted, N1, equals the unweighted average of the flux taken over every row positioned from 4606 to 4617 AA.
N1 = 3.45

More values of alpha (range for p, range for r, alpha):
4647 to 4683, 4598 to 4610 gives 1.02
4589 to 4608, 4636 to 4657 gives 1.01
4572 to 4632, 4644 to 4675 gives 0.98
